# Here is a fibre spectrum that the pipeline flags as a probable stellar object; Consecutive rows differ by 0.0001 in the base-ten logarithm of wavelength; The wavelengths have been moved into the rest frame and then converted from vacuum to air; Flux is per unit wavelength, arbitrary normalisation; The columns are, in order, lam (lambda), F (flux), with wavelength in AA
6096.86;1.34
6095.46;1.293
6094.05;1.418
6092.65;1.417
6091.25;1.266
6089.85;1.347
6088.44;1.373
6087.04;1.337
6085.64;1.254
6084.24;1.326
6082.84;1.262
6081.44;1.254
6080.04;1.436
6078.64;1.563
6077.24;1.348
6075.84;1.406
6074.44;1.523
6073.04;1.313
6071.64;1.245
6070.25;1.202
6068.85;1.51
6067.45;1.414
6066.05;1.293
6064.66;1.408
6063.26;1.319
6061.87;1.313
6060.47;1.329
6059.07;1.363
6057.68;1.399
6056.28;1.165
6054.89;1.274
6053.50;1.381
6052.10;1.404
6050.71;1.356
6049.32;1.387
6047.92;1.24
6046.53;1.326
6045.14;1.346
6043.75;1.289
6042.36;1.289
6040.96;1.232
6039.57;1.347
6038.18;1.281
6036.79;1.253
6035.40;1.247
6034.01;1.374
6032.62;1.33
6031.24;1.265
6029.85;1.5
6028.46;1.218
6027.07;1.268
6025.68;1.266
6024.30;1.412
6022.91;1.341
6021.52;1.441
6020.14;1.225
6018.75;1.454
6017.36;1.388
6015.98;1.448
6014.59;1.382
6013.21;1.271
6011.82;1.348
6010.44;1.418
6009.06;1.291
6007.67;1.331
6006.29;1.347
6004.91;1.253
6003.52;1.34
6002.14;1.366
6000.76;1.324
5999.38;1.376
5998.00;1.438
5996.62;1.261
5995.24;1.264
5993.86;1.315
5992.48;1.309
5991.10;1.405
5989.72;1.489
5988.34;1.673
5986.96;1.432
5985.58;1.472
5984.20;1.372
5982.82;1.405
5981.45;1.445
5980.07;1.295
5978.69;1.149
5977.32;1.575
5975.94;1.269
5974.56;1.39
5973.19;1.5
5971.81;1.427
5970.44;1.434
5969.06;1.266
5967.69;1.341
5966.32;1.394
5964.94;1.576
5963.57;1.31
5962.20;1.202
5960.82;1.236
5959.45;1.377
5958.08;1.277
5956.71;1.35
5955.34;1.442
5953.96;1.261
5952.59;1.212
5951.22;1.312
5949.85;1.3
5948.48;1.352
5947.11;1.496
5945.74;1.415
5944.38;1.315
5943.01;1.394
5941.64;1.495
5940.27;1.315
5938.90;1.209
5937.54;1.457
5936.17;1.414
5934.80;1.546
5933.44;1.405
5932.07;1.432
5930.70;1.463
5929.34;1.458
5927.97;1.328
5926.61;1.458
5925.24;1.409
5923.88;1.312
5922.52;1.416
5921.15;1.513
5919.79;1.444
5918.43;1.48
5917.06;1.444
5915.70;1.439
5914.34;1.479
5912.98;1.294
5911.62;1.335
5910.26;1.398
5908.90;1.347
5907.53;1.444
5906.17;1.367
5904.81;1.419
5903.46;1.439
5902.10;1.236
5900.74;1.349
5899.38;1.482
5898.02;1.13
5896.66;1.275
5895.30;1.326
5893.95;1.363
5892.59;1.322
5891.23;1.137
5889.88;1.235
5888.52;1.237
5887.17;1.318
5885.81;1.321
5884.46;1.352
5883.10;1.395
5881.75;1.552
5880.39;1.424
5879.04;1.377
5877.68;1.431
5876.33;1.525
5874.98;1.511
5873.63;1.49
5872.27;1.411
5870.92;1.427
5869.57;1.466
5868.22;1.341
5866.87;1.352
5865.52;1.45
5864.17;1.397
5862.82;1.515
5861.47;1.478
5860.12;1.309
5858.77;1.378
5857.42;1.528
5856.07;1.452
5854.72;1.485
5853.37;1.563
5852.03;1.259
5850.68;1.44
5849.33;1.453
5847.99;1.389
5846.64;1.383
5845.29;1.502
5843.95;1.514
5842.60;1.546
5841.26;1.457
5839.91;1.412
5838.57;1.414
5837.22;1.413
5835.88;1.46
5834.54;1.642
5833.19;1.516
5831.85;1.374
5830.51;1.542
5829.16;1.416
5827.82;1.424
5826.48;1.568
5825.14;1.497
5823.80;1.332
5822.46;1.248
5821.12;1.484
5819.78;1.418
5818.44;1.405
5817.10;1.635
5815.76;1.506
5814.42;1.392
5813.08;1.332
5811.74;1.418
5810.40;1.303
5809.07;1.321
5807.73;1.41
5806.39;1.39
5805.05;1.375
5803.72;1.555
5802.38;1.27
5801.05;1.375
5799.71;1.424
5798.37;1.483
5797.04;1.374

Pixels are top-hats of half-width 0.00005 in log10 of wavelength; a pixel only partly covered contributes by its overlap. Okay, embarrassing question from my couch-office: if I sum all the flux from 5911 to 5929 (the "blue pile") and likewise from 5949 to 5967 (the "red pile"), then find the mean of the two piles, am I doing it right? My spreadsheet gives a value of 17.8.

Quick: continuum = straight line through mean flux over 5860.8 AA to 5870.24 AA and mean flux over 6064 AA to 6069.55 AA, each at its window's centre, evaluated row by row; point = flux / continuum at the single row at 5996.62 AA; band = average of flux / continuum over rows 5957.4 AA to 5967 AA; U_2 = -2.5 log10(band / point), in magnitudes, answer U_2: -0.062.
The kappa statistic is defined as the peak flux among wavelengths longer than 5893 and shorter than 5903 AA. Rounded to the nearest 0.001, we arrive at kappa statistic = 1.482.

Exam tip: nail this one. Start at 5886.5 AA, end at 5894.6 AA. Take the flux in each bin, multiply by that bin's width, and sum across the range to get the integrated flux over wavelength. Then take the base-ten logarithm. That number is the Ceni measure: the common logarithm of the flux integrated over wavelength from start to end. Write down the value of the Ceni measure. 1.01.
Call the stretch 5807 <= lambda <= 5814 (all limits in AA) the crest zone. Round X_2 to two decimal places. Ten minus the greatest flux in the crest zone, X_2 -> 8.58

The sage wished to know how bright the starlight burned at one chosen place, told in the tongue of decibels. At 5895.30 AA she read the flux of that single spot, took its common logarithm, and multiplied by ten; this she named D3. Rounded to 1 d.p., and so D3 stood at 1.2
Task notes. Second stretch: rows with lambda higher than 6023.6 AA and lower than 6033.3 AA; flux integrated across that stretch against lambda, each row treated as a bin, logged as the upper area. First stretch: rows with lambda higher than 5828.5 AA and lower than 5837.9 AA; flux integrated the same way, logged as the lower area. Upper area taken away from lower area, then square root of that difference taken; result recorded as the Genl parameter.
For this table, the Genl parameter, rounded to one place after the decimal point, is 1.0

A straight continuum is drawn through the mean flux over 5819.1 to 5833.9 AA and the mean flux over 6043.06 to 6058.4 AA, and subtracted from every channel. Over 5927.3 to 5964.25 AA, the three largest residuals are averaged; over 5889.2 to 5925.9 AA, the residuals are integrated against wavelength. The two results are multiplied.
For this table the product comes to -0.16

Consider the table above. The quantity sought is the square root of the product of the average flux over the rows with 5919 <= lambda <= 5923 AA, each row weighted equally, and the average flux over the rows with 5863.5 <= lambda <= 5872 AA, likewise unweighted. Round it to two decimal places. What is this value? 1.43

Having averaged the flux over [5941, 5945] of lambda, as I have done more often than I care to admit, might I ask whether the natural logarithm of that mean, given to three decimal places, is 0.337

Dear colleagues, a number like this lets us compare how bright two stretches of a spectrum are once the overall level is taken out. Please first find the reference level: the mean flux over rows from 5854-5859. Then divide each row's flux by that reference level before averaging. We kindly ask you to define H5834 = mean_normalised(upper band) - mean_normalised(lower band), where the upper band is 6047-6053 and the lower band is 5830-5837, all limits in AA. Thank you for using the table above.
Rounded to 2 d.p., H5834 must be -0.11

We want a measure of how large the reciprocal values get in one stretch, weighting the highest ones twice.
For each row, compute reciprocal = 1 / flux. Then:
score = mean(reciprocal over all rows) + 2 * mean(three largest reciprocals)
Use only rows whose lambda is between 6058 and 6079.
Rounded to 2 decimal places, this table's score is 2.34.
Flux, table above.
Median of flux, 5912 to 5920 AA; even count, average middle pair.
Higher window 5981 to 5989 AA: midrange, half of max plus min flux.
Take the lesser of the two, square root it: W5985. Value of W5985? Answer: 1.20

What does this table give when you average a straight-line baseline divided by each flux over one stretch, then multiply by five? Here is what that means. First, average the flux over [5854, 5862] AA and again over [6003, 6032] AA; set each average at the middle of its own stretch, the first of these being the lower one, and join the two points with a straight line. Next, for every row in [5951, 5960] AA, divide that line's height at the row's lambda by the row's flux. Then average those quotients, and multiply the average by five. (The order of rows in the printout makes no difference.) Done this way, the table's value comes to 5.25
